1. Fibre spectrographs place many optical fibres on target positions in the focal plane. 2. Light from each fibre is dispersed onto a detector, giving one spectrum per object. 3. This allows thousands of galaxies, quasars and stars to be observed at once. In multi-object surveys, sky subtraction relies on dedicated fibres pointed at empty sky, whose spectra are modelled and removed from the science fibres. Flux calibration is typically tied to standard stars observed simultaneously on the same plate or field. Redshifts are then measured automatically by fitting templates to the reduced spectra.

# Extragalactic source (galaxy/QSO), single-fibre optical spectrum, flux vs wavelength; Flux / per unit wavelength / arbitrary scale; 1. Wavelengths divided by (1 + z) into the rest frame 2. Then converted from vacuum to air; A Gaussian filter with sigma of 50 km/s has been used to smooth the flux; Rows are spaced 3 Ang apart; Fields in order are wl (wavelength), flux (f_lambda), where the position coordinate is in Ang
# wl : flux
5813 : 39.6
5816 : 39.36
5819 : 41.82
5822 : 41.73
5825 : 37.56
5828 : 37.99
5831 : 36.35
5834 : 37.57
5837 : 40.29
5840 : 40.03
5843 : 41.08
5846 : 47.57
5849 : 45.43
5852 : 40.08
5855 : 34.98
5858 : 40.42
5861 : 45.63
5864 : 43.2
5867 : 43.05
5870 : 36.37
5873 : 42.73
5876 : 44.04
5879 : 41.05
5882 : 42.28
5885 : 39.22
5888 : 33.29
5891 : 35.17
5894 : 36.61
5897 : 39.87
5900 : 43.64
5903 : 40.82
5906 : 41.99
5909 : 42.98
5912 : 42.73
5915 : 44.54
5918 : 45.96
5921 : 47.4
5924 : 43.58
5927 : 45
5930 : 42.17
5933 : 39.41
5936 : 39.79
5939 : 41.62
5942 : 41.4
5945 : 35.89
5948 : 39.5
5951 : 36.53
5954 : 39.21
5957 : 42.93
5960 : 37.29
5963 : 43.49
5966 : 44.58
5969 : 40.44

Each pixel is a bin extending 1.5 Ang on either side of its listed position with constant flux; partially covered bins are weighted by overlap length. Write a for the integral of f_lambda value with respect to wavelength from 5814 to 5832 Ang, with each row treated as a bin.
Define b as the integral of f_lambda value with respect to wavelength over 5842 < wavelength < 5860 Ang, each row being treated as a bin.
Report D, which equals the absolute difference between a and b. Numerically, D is 45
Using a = 706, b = 751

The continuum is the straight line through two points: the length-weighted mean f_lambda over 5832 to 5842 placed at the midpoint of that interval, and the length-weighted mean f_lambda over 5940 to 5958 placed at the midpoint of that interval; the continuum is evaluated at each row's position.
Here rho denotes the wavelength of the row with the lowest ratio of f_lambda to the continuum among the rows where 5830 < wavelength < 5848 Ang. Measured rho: 5831 Ang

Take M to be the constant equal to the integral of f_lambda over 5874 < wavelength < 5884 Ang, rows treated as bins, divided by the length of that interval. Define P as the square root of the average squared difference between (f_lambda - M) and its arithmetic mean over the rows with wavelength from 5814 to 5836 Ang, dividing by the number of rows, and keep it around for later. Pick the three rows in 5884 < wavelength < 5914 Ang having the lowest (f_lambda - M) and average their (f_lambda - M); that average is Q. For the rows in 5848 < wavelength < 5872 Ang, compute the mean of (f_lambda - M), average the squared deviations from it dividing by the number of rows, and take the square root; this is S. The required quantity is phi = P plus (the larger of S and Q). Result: 5.7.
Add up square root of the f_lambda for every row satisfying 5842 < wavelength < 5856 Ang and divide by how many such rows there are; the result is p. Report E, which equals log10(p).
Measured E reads 0.810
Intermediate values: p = 6.46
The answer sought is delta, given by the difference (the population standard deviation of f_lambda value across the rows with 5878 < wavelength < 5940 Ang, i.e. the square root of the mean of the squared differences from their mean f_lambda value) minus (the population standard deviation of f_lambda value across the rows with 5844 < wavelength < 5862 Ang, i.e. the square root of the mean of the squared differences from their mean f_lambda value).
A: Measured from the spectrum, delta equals -0.9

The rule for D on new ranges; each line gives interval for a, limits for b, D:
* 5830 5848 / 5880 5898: 53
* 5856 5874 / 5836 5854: 10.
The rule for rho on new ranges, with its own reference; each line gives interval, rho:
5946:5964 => 5951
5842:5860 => 5855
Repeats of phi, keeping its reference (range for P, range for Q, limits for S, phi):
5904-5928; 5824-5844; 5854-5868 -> 5.3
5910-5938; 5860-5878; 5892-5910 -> 4.9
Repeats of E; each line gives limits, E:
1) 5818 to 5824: 0.810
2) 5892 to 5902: 0.801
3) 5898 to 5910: 0.813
